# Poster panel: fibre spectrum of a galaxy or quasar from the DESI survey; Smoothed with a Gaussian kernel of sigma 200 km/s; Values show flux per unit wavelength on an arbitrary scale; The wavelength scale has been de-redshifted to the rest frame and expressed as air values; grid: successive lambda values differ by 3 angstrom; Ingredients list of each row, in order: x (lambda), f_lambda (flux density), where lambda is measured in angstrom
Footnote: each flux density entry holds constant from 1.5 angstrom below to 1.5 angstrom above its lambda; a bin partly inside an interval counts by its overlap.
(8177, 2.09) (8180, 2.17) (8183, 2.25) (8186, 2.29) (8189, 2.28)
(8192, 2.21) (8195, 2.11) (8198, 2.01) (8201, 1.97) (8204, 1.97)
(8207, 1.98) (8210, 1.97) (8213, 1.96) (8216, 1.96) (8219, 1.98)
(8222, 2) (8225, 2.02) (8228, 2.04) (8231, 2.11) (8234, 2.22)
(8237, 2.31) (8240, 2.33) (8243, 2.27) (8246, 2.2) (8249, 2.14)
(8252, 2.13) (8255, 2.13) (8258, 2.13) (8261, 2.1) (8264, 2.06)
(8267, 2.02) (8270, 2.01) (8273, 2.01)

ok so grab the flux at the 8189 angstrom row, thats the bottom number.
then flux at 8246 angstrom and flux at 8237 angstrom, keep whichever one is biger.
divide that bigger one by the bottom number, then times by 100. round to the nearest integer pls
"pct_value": 101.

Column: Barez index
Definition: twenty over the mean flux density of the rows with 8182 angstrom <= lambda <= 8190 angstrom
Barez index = 8.8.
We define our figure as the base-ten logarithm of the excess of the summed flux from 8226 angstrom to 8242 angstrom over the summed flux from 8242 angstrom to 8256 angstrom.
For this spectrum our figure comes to -0.9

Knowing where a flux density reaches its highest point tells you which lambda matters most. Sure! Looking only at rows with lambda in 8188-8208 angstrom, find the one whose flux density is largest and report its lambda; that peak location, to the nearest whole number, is 8189 angstrom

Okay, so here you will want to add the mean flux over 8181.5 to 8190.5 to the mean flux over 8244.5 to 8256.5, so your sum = 4.42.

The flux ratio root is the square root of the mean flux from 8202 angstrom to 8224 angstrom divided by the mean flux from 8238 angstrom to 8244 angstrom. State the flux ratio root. 0.926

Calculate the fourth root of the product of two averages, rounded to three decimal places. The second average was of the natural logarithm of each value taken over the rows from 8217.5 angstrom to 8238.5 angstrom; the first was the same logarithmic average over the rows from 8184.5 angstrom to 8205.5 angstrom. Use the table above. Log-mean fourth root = 0.863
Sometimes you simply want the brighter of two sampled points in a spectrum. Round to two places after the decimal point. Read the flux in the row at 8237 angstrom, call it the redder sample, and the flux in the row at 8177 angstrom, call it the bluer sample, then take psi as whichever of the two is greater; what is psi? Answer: 2.31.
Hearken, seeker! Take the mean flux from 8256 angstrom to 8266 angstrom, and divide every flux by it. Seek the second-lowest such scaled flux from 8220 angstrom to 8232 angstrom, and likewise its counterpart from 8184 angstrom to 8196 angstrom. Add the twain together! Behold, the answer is 2.02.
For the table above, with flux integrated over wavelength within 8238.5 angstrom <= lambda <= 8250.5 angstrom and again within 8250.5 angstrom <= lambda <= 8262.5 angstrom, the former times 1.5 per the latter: 1.58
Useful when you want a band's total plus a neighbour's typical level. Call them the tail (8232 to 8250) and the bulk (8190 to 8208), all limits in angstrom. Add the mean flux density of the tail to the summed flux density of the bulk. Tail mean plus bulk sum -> 14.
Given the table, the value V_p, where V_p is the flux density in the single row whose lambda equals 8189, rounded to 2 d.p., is 2.28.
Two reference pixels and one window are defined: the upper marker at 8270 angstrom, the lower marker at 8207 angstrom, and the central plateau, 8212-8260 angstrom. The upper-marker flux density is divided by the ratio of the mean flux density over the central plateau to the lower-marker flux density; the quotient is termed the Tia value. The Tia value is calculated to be 1.88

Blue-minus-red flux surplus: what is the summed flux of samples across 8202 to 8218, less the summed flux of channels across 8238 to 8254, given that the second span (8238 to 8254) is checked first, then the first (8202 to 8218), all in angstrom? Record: -1.2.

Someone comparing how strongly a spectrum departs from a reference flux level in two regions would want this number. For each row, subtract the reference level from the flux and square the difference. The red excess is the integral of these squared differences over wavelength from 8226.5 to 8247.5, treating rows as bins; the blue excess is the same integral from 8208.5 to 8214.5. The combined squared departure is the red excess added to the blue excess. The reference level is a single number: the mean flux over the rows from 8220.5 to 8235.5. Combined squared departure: 0.65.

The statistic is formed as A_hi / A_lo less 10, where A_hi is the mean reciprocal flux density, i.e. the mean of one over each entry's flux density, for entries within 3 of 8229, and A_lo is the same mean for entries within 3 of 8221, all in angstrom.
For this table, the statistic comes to -9.04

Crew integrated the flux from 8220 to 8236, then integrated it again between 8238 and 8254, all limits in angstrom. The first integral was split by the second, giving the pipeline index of 0.94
